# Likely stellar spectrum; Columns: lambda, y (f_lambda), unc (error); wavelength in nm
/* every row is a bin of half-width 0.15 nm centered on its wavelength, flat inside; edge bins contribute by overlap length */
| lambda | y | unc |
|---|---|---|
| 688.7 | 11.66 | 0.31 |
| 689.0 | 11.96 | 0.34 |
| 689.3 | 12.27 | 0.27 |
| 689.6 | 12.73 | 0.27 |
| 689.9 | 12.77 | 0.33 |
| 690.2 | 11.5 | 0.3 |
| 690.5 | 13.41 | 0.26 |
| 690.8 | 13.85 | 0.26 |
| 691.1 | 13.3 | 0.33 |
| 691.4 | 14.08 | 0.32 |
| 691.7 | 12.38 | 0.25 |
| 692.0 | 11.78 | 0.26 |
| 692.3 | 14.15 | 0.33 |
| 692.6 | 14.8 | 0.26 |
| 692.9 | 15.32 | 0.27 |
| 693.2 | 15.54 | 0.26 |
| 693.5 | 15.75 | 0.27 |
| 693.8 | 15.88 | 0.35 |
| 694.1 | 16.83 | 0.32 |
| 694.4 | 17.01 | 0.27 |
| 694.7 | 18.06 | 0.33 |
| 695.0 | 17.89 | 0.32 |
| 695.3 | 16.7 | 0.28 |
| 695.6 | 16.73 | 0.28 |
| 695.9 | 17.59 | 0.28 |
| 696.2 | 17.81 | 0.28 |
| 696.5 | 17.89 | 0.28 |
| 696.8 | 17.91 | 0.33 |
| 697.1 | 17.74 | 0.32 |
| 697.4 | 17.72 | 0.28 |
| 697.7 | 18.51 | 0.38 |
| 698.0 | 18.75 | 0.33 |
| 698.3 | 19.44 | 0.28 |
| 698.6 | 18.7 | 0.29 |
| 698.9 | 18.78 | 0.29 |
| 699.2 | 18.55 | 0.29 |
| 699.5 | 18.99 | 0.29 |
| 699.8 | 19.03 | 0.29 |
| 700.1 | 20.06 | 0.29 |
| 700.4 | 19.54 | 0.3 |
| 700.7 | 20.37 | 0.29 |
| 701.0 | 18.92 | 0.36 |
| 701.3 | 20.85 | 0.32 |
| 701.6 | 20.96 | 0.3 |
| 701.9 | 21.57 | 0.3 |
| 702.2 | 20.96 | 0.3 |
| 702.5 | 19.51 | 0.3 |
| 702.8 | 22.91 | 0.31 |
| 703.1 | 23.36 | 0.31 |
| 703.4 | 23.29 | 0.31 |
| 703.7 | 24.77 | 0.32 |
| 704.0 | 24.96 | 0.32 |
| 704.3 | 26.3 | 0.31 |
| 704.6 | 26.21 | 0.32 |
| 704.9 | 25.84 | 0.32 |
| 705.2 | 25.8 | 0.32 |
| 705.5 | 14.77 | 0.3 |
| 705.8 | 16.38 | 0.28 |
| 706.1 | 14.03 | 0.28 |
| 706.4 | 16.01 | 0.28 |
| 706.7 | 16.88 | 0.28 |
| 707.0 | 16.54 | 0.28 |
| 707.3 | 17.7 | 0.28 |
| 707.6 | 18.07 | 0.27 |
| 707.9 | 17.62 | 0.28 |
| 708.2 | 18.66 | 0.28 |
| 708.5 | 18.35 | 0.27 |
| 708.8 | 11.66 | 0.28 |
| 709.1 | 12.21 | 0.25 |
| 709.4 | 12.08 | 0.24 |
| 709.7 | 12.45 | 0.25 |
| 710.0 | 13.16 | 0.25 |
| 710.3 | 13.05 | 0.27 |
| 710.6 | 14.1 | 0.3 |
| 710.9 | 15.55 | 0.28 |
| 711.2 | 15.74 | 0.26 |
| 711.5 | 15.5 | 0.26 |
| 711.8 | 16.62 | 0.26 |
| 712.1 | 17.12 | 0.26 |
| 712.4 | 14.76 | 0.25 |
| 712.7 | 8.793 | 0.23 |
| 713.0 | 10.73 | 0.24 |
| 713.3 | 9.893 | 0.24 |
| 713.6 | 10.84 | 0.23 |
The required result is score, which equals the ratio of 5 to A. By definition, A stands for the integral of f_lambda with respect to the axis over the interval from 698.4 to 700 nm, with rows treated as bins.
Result 0.166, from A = 30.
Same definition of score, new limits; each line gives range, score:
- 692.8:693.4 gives 0.539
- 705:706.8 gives 0.158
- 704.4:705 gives 0.320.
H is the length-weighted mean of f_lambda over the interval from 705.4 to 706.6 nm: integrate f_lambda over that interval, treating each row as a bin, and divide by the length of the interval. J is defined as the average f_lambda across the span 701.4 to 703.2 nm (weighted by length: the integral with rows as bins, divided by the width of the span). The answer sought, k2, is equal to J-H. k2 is 6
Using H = 15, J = 21.5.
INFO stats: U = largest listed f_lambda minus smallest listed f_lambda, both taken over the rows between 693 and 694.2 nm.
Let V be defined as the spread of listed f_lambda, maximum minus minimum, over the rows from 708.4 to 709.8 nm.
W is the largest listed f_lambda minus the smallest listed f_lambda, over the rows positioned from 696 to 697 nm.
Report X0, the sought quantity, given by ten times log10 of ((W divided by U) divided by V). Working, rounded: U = 1.3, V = 7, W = 0.1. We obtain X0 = -19.4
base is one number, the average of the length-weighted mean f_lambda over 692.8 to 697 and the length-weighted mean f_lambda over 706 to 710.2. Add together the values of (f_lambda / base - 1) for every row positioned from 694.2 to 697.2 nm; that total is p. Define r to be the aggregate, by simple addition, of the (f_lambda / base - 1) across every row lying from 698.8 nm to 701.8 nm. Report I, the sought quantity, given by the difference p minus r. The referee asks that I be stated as -1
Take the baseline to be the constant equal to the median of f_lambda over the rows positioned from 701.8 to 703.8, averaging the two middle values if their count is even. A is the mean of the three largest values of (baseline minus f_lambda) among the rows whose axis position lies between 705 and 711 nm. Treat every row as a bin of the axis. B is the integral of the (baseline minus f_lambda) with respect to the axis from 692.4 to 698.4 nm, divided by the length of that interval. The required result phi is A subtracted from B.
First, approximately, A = 10.9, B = 6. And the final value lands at -5.2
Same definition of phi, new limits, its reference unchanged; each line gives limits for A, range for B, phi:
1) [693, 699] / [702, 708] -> -4.9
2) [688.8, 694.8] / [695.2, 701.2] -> -6.8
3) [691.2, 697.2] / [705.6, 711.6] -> -2.5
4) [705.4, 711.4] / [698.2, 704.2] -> -8.8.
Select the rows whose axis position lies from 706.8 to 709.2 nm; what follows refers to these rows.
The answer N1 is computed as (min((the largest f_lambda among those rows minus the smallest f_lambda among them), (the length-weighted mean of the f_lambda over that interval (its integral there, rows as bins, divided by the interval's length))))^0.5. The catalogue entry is 2.6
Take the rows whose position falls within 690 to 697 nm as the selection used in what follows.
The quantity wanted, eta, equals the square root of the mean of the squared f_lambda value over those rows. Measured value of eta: 15.6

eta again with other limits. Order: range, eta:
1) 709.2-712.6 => 14.6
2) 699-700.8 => 19.4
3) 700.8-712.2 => 18.9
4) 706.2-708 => 17.2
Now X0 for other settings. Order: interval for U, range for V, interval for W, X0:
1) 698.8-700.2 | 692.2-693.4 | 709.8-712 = 2.3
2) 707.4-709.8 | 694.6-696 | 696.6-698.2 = -9.7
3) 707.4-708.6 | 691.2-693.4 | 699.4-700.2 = -5.6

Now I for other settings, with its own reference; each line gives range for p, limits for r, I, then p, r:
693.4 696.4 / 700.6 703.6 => -3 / 1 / 3.2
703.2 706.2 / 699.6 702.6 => 1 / 4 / 2.5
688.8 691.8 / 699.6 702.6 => -5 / -2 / 2.5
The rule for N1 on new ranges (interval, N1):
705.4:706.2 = 1.5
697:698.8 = 1.3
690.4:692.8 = 1.7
